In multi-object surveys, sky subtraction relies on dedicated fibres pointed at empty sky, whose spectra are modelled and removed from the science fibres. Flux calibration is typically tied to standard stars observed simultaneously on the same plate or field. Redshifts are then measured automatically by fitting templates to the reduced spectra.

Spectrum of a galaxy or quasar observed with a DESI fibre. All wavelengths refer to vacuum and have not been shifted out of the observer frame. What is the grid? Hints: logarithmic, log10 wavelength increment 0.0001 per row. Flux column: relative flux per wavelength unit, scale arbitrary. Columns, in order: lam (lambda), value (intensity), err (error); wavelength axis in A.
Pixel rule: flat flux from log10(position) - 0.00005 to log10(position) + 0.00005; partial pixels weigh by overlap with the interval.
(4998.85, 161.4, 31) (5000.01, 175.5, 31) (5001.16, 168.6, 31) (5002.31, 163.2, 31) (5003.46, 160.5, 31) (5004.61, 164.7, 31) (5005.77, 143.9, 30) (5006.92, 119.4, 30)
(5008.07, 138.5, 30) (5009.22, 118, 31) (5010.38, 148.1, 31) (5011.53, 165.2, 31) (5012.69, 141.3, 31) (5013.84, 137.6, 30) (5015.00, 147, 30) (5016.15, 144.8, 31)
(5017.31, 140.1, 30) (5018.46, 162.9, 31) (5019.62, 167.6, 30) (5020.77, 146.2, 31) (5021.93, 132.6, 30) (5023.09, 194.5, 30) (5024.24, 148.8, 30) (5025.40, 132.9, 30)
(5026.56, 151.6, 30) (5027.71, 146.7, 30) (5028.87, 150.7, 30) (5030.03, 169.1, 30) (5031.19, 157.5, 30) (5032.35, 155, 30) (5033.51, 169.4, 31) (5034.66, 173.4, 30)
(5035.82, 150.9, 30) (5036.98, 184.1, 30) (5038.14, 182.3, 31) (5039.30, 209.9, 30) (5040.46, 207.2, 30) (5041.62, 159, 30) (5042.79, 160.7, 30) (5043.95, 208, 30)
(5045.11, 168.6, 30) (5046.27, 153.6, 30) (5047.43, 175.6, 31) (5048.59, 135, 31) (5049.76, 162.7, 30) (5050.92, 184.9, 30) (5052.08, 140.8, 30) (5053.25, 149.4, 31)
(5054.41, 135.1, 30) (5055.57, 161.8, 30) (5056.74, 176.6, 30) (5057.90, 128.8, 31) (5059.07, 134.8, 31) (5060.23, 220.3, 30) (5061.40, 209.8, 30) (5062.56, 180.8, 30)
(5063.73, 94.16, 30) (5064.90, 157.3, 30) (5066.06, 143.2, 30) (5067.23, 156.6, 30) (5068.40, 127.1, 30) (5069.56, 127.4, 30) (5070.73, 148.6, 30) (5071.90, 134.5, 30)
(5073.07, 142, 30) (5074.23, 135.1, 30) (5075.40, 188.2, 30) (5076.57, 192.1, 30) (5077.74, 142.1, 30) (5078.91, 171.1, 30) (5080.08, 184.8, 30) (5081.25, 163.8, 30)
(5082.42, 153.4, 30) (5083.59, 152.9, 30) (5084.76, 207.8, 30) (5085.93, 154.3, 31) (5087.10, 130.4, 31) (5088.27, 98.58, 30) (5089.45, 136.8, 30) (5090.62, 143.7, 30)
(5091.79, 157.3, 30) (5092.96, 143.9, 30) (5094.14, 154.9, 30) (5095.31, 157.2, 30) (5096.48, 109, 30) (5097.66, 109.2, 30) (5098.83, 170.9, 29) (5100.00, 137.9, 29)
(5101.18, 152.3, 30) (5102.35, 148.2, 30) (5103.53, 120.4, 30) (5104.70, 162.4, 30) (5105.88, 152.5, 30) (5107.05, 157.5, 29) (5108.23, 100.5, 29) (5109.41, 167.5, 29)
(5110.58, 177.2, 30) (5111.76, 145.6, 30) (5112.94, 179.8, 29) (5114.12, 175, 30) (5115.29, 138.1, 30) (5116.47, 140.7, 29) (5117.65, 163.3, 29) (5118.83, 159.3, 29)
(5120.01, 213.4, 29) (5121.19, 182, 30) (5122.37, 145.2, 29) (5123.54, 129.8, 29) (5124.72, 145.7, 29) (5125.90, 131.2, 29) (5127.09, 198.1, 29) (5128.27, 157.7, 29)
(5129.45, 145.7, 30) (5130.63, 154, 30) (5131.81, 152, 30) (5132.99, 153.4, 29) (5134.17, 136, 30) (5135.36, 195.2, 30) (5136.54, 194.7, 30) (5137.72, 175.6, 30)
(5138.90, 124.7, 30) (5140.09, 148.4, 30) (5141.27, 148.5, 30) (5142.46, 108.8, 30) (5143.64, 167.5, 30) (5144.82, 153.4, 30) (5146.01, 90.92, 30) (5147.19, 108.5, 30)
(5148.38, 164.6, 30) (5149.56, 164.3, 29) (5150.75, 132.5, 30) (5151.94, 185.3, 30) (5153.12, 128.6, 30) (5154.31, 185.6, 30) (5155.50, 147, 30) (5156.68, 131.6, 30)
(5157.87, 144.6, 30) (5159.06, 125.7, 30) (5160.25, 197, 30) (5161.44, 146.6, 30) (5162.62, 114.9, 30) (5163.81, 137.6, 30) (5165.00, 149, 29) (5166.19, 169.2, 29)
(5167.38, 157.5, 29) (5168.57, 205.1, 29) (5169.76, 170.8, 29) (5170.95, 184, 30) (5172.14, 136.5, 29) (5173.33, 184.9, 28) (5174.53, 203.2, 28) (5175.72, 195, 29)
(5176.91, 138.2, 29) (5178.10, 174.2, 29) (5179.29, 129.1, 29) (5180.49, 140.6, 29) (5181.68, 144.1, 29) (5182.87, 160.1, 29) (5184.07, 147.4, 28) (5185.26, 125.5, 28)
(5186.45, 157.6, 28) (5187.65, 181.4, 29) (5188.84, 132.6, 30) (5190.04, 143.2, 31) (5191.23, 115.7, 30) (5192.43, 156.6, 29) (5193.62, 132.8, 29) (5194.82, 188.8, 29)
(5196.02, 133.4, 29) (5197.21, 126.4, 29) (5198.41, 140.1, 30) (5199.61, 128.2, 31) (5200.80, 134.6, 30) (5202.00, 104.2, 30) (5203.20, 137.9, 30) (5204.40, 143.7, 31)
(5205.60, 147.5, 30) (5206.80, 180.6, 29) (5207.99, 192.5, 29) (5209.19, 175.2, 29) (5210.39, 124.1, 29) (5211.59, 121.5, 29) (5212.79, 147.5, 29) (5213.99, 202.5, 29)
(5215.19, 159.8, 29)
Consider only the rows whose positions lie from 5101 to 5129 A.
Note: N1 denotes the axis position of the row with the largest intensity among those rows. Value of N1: 5120.01 A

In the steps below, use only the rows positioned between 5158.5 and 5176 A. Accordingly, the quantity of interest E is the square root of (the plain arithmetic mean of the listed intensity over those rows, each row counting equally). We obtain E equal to 12.9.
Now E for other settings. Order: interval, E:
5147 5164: 12.2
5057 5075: 12.2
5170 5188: 12.7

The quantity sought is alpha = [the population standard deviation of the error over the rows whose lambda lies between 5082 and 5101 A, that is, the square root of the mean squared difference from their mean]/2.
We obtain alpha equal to 0.25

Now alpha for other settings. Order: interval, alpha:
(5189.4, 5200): 0.41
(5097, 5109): 0.24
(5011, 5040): 0.22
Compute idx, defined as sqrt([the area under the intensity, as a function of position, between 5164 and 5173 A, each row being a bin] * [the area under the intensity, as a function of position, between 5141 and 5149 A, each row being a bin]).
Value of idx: 1269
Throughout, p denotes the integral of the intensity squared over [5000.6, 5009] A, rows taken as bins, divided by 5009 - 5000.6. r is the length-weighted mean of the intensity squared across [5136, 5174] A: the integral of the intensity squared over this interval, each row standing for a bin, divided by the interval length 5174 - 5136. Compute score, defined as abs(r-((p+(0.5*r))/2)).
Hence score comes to 6680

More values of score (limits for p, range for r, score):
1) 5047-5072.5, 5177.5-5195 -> 4431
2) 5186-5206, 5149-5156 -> 8758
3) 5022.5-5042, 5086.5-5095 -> 422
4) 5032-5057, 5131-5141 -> 5106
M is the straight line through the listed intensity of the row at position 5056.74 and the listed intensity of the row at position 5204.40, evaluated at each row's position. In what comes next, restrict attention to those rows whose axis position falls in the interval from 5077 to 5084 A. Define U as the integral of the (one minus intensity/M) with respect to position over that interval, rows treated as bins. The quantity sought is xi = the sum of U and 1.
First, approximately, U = 0.4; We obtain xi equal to 1.4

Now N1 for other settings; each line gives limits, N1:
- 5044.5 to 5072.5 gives 5060.23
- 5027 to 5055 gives 5039.30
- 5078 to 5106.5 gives 5084.76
